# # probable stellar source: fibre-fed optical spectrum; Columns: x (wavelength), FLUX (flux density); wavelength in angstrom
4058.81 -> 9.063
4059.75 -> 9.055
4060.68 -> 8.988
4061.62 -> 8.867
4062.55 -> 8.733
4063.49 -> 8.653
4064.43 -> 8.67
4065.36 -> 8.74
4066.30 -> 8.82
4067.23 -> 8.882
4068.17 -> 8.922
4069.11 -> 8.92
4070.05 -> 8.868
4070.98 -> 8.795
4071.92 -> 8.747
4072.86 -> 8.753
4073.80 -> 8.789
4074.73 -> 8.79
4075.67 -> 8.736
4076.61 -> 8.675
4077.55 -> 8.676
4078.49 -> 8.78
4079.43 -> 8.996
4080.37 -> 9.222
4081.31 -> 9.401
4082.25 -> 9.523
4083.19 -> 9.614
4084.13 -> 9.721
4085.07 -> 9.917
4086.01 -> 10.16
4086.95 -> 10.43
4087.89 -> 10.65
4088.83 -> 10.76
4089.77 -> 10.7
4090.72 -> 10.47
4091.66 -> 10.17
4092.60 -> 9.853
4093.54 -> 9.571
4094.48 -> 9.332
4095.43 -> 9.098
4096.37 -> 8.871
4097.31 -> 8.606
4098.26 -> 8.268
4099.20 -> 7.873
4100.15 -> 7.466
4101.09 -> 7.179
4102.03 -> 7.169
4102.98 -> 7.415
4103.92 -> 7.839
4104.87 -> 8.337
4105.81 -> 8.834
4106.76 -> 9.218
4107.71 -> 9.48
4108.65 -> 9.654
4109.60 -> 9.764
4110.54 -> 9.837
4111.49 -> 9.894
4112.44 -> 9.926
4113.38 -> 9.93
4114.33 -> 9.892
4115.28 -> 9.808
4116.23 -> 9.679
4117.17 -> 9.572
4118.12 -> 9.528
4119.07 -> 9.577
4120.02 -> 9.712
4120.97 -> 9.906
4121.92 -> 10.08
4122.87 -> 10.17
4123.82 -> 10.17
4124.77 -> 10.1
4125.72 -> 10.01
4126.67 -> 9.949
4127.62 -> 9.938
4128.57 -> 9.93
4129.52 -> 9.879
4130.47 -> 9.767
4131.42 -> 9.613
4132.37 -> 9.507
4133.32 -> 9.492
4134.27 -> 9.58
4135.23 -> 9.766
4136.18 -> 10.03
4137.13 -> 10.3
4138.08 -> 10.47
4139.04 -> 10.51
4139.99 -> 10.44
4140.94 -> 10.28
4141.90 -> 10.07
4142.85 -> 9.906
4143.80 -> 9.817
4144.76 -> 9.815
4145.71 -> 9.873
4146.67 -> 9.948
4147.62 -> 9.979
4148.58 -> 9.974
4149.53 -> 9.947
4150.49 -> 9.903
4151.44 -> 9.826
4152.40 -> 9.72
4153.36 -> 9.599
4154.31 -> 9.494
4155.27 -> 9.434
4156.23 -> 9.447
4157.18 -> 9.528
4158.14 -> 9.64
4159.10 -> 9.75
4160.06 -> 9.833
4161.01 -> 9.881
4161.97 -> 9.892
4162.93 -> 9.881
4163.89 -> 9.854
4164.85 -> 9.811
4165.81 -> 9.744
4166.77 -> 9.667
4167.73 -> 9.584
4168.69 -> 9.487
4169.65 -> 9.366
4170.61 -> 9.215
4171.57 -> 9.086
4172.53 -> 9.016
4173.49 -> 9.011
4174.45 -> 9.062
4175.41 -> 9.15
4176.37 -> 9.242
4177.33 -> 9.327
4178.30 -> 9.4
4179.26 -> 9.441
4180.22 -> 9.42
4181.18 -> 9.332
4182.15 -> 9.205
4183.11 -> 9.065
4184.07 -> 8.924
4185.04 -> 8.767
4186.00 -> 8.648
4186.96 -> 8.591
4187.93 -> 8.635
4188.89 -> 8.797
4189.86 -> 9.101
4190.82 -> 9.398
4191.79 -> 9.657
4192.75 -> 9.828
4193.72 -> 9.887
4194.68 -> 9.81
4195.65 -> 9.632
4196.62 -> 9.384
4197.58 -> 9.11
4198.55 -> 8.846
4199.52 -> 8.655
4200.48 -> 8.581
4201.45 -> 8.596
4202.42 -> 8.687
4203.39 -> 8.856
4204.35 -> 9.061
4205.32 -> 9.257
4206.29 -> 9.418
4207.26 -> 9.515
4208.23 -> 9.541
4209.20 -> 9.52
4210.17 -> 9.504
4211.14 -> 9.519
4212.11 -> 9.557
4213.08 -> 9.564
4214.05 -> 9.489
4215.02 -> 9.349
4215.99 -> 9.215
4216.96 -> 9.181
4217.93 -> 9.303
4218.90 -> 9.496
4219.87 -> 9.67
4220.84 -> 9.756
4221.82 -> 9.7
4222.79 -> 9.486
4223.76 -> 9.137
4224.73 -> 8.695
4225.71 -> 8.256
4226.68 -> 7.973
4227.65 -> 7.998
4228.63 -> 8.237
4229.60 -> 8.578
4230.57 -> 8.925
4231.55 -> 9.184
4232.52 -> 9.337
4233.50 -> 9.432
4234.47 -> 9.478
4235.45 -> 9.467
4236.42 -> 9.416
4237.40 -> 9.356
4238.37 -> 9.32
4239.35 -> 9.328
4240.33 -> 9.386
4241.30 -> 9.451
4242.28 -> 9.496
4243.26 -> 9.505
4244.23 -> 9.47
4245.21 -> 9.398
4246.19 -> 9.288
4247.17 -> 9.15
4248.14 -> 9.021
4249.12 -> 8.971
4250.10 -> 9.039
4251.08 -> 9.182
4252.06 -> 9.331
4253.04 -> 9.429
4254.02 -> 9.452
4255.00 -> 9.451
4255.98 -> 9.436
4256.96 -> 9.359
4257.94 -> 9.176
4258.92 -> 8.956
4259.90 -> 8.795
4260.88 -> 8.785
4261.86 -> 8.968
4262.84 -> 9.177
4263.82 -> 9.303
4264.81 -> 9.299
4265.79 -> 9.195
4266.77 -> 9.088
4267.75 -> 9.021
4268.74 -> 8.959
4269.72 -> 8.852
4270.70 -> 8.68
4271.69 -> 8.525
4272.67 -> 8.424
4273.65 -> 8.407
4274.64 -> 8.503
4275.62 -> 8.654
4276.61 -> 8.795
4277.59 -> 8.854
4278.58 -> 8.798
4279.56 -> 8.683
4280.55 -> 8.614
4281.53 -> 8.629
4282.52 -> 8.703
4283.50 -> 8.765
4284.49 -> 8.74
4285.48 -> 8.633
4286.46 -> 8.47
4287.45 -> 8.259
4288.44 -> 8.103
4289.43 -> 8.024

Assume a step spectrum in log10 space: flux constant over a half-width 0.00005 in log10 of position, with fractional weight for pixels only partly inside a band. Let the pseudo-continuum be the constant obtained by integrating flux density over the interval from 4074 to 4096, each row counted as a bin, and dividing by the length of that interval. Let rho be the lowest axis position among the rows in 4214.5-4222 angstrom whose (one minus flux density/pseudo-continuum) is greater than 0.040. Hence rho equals 4215.99 angstrom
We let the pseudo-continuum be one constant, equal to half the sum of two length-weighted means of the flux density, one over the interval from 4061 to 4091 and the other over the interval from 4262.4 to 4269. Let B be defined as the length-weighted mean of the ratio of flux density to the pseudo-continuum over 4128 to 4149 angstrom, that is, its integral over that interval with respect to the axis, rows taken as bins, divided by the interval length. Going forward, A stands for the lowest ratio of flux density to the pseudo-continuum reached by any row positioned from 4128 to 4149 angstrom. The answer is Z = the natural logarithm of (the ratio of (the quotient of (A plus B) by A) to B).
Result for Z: 0.64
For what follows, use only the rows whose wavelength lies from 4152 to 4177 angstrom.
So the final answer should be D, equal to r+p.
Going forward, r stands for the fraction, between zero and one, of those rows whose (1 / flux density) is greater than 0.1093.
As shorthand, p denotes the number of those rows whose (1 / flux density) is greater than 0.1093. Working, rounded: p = 4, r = 0.15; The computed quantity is 4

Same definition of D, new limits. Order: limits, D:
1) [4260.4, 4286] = 23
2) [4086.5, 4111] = 12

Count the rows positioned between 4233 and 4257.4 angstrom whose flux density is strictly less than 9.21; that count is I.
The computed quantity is 5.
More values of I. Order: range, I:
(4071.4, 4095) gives 9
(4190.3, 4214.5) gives 8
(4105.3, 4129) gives 1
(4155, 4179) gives 5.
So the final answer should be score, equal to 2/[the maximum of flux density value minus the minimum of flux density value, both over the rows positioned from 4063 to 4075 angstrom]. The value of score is 7.4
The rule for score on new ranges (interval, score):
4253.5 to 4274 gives 1.9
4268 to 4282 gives 3.6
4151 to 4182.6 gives 2.3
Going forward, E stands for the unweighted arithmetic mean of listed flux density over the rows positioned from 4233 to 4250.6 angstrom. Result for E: 9.33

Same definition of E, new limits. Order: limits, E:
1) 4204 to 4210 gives 9.39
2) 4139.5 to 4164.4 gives 9.84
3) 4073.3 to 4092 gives 9.61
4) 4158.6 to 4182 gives 9.48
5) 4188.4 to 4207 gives 9.19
